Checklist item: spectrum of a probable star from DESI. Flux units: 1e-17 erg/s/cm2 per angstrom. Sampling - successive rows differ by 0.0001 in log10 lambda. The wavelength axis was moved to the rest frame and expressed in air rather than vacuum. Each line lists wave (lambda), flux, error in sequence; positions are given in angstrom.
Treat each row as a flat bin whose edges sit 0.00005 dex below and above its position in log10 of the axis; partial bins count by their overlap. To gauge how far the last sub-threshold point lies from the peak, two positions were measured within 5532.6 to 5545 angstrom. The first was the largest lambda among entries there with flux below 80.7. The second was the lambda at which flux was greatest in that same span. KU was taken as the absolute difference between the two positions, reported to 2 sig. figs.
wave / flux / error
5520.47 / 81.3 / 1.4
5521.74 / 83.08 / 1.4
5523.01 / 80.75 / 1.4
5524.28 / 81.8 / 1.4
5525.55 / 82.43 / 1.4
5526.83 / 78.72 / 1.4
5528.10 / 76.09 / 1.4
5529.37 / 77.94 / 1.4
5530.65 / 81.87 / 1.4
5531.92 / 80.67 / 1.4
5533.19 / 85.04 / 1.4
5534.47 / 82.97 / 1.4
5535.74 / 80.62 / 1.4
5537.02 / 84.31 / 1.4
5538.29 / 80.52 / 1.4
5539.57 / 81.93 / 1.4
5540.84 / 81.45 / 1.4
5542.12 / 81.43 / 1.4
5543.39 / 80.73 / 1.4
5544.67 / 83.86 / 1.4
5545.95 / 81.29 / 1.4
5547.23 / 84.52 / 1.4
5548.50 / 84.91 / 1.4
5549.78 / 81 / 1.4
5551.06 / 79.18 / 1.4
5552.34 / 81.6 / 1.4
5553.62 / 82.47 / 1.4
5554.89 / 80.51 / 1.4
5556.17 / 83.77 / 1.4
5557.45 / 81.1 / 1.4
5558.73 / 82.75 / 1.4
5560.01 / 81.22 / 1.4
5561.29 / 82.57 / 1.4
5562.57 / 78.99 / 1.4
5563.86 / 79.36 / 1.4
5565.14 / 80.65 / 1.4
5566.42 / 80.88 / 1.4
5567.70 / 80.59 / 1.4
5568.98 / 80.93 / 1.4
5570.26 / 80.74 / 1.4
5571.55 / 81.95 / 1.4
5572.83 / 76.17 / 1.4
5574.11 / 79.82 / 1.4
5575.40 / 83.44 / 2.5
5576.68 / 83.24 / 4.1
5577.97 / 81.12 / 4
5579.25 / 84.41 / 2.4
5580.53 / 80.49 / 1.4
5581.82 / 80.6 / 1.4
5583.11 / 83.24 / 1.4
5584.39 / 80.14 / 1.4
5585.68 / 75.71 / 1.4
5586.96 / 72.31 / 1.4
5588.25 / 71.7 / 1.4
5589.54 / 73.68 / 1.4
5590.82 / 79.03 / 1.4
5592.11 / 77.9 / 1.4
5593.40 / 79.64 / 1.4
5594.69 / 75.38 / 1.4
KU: 5.1 angstrom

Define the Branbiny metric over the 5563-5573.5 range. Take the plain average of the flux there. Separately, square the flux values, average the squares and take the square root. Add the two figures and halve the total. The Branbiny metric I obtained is 80.2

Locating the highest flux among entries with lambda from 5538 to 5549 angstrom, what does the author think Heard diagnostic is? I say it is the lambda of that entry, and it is 5548.50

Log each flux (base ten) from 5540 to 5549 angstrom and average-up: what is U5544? 1.92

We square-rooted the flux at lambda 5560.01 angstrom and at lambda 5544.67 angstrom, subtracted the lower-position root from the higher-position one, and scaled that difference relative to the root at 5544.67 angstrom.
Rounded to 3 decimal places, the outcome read -0.016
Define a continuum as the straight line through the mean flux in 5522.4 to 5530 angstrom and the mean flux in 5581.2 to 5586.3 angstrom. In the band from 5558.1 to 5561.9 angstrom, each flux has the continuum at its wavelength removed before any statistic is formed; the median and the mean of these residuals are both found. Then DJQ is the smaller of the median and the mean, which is 2.4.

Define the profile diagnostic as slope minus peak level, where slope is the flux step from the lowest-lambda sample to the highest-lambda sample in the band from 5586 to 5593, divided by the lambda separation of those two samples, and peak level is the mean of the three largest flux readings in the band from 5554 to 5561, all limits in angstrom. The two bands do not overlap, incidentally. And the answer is -81.5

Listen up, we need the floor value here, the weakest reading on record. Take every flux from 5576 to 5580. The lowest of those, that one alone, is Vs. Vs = 81.12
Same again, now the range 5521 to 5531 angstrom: 76.09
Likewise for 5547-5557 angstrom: 79.18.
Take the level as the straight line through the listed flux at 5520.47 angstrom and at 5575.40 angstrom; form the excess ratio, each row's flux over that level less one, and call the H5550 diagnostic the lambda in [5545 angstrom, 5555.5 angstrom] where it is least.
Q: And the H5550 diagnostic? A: 5551.06 angstrom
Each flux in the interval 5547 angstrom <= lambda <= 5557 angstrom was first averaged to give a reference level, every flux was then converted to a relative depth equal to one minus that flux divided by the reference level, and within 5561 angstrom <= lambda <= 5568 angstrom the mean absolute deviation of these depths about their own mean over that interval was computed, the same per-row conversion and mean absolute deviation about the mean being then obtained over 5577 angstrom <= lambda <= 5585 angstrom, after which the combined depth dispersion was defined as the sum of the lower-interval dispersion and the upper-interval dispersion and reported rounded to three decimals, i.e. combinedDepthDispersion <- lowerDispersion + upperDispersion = 0.028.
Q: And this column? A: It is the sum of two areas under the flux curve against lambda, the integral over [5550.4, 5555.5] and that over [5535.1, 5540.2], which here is 831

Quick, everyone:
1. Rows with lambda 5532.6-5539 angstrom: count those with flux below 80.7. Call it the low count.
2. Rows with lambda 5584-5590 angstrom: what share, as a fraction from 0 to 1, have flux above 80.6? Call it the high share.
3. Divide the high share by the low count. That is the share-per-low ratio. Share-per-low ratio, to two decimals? 0.00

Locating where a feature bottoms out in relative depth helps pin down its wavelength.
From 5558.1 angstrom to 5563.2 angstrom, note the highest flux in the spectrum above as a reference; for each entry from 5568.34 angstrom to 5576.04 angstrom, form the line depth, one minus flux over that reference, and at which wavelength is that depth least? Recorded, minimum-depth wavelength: 5575.40 angstrom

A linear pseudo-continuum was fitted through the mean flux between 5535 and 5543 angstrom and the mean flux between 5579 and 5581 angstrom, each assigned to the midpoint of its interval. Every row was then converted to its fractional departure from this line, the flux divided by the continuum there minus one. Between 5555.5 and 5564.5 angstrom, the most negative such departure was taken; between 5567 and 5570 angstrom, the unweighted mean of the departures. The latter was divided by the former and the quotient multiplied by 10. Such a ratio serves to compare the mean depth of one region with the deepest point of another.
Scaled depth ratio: 5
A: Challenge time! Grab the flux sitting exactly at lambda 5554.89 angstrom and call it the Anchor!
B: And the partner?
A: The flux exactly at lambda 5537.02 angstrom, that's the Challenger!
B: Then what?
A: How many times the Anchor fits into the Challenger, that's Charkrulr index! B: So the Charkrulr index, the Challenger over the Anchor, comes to 1.05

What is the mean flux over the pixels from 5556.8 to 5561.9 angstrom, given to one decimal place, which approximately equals 81.9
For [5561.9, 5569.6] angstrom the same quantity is 80.2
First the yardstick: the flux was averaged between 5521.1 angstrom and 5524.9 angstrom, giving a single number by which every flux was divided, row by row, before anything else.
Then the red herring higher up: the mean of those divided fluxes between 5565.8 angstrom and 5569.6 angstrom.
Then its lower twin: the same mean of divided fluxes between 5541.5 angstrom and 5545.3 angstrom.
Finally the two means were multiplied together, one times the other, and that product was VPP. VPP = 0.988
